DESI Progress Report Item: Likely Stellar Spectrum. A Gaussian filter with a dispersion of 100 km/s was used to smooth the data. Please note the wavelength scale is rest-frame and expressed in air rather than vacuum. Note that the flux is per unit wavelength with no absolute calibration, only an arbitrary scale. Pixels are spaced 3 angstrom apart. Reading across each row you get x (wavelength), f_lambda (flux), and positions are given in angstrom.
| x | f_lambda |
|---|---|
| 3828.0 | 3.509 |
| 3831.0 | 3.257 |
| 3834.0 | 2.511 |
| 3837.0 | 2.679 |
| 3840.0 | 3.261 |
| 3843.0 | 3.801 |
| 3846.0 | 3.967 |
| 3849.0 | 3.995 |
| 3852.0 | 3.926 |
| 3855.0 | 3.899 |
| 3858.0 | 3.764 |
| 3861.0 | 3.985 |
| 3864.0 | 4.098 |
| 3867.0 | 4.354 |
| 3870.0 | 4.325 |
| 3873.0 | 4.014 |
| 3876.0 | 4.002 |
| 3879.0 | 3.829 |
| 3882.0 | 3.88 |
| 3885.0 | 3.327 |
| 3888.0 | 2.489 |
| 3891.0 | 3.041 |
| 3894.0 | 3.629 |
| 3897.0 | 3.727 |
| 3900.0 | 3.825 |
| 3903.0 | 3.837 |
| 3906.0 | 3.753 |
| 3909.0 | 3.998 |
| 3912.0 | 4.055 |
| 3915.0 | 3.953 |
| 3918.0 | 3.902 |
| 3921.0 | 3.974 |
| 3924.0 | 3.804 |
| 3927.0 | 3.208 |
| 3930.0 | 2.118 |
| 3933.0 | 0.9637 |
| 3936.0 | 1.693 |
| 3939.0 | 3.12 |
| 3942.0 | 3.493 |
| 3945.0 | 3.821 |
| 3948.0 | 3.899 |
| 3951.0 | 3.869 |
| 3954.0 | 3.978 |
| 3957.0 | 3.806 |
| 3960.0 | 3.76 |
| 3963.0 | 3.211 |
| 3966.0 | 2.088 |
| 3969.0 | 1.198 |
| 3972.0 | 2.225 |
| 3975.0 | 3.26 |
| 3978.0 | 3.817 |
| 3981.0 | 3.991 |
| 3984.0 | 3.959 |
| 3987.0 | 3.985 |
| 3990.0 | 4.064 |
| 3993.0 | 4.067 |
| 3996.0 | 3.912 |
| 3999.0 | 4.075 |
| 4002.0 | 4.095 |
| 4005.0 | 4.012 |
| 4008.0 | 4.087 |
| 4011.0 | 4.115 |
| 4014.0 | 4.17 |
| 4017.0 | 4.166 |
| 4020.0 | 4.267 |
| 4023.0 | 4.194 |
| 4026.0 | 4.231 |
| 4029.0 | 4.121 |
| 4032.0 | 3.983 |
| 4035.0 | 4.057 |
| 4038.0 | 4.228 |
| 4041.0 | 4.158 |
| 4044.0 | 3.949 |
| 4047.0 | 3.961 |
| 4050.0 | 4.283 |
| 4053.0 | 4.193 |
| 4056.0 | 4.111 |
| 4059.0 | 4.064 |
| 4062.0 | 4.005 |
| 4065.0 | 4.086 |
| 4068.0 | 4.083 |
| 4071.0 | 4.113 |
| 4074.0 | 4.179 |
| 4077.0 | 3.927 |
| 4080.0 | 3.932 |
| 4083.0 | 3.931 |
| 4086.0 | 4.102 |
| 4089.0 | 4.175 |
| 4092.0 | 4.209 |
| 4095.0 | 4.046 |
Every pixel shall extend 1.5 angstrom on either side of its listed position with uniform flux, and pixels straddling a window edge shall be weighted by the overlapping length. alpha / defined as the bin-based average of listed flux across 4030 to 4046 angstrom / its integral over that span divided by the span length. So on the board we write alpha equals 4.07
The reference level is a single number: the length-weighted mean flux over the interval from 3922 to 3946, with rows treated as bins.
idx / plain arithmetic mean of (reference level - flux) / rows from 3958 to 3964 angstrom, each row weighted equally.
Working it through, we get -0.7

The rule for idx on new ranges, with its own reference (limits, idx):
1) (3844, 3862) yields -1.1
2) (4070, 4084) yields -1.2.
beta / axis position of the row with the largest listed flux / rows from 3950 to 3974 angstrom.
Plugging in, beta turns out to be 3954.0 angstrom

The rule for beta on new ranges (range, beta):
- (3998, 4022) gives 4020.0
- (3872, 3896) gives 3873.0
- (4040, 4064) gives 4050.0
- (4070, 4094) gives 4092.0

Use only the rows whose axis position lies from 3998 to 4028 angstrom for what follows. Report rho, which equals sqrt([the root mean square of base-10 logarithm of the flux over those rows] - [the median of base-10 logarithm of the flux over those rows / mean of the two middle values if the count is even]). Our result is 0.01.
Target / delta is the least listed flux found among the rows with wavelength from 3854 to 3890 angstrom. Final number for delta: 2.489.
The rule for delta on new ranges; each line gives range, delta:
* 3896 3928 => 3.208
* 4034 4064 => 3.949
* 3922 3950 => 0.9637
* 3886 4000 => 0.9637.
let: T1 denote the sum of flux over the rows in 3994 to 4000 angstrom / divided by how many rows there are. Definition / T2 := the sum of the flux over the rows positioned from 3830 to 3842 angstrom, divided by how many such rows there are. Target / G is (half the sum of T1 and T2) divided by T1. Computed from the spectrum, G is 0.87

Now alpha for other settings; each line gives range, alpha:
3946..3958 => 3.89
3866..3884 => 4.04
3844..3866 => 3.95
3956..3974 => 2.70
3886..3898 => 3.20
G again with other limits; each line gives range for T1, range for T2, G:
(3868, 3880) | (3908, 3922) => 0.99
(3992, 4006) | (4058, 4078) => 1.00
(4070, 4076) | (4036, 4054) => 1.00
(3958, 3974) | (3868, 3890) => 1.24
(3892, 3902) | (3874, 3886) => 1.00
